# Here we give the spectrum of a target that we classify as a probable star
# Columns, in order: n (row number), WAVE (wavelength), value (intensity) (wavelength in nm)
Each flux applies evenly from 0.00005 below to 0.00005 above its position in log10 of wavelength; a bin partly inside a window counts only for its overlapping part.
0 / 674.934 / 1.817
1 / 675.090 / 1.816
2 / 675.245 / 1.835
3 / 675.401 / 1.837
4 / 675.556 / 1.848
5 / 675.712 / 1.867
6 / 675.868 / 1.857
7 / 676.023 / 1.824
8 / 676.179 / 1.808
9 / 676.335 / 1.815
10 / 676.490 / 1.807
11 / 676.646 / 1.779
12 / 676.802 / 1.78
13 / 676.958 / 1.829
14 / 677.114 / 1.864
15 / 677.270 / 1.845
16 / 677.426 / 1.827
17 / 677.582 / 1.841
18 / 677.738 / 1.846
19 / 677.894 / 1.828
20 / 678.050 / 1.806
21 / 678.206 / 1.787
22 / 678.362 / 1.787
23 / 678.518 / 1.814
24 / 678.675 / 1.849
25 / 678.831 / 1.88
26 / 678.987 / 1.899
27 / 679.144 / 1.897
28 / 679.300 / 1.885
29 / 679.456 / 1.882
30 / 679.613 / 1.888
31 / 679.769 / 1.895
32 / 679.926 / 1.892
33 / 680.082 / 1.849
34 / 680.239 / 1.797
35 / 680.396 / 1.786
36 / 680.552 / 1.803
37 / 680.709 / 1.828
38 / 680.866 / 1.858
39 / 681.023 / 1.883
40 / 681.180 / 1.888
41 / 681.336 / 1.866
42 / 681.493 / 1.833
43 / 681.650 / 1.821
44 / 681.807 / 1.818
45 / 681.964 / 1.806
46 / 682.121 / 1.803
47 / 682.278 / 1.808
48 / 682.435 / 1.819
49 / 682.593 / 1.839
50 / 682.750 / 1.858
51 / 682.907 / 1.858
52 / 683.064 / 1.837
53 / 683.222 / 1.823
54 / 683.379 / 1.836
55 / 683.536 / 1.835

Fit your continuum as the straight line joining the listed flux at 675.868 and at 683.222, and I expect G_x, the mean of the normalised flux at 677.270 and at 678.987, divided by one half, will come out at 2.03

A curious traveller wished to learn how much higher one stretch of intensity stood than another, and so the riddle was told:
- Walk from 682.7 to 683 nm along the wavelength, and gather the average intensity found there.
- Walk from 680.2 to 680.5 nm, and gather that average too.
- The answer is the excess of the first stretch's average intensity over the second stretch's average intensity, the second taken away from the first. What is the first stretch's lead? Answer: 0.07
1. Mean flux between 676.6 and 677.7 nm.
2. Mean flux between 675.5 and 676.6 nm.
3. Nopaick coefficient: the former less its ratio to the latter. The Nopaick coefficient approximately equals 0.828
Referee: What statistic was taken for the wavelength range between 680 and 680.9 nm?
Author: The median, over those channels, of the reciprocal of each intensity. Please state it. 0.551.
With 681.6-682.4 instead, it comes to 0.553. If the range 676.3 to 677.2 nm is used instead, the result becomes 0.552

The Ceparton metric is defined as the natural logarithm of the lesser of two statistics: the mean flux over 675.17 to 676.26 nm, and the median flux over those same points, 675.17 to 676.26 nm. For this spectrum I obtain 0.608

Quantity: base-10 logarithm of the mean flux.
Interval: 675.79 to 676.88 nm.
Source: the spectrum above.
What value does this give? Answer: 0.2577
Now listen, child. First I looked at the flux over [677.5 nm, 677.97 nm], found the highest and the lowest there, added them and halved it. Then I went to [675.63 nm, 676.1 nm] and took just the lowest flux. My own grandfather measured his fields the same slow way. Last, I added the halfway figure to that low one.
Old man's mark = 3.661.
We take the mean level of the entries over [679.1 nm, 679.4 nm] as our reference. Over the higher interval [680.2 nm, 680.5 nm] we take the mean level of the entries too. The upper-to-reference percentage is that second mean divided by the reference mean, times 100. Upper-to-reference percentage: 95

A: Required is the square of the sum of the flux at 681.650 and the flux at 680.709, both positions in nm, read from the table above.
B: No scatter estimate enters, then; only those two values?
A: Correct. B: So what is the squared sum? 13.3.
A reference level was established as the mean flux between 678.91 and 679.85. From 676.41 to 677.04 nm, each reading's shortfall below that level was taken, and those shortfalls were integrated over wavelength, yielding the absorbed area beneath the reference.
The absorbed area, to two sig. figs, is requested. 0.057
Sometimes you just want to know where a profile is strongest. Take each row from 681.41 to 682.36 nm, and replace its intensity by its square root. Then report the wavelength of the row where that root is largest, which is 681.493 nm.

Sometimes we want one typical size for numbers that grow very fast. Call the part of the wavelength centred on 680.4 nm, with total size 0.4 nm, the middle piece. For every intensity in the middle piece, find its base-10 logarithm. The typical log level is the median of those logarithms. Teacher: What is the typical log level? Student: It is 0.255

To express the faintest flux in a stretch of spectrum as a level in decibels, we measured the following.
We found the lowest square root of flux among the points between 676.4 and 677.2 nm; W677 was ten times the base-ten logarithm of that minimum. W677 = 1.251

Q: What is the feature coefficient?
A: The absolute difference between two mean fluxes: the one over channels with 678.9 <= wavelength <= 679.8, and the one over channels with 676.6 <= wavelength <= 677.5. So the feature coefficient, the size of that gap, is 0.07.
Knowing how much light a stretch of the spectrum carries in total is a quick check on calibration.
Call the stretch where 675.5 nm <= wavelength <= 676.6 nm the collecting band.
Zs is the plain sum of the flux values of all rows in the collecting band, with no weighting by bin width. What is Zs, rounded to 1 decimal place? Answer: 12.8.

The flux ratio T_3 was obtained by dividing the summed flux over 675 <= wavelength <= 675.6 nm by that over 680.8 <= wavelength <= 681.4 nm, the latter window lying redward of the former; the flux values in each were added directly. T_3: 0.98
